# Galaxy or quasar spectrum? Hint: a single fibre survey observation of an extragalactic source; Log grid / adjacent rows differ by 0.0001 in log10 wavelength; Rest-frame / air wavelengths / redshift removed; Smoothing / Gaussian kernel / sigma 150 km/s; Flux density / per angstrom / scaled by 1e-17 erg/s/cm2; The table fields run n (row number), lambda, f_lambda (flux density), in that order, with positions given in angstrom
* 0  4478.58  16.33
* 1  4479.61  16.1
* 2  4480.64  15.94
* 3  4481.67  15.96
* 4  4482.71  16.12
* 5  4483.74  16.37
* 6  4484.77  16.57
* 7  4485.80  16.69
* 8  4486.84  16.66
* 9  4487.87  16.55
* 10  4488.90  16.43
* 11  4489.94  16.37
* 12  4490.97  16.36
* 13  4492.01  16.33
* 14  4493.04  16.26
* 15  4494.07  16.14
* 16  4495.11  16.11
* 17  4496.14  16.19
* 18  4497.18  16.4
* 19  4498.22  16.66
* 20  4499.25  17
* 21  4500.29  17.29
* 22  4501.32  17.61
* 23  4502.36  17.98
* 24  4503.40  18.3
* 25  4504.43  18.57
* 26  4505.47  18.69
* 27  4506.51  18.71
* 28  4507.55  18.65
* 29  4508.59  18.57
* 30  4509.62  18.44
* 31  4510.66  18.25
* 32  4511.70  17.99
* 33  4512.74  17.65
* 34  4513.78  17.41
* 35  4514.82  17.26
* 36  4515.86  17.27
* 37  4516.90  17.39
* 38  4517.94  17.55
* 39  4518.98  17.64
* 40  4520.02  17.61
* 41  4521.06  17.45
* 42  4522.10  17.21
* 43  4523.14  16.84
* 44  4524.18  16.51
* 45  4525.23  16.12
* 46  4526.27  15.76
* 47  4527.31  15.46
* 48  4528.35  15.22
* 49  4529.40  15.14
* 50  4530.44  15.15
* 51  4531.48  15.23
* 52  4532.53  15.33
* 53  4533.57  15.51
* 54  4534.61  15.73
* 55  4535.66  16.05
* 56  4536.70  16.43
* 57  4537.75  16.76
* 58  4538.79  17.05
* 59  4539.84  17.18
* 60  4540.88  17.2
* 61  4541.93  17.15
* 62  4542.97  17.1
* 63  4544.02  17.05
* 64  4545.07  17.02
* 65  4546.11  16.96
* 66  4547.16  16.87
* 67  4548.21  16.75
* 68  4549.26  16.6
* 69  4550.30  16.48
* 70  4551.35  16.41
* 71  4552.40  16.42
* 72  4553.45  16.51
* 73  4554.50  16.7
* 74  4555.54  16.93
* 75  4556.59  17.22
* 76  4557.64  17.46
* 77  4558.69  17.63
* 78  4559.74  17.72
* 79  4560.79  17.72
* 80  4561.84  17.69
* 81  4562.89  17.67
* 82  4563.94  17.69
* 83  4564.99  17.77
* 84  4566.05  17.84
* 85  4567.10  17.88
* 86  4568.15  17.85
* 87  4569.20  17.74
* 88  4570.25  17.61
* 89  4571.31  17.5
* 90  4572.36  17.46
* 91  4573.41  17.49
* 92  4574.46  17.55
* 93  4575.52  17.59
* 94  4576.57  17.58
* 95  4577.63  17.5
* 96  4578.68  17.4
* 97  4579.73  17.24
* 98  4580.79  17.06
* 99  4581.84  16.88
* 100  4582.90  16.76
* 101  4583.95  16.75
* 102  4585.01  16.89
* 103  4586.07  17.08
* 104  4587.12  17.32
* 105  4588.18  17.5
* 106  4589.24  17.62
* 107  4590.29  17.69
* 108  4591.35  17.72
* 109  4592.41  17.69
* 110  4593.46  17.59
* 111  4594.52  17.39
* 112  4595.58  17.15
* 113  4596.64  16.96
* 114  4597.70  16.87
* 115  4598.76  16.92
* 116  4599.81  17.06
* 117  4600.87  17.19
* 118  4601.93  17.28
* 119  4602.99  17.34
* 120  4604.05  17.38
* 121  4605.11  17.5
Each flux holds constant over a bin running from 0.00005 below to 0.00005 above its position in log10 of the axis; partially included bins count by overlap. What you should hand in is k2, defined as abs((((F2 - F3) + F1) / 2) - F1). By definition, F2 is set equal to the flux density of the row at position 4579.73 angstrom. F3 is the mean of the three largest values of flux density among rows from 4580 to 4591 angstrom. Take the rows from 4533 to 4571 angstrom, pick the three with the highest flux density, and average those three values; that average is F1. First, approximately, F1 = 17.9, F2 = 17.24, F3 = 17.60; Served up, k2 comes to 9.1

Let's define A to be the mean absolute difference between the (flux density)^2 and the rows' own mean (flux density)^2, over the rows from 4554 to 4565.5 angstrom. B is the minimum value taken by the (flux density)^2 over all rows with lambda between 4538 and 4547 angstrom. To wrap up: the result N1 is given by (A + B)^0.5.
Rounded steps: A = 10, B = 288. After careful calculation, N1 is 17.25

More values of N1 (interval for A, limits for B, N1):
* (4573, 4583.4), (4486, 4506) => 16.38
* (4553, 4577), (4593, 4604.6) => 17.12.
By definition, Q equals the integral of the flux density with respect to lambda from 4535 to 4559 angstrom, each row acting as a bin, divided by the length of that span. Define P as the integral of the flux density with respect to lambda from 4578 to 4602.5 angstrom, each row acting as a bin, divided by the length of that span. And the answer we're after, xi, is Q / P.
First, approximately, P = 17.2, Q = 16.9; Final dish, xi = 0.98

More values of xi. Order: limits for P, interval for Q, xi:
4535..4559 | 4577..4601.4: 1.02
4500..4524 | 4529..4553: 0.92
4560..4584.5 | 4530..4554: 0.94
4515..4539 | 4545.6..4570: 1.05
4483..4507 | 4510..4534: 0.98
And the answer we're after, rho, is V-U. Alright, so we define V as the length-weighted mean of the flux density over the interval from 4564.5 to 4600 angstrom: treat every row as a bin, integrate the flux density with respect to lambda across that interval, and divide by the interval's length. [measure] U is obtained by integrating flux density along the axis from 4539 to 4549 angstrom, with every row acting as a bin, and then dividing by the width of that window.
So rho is 0.4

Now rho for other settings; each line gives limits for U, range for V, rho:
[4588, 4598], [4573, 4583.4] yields -0.1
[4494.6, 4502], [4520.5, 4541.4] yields -0.6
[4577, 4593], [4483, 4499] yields -0.9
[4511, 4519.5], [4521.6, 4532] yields -1.7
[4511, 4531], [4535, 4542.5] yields 0.0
